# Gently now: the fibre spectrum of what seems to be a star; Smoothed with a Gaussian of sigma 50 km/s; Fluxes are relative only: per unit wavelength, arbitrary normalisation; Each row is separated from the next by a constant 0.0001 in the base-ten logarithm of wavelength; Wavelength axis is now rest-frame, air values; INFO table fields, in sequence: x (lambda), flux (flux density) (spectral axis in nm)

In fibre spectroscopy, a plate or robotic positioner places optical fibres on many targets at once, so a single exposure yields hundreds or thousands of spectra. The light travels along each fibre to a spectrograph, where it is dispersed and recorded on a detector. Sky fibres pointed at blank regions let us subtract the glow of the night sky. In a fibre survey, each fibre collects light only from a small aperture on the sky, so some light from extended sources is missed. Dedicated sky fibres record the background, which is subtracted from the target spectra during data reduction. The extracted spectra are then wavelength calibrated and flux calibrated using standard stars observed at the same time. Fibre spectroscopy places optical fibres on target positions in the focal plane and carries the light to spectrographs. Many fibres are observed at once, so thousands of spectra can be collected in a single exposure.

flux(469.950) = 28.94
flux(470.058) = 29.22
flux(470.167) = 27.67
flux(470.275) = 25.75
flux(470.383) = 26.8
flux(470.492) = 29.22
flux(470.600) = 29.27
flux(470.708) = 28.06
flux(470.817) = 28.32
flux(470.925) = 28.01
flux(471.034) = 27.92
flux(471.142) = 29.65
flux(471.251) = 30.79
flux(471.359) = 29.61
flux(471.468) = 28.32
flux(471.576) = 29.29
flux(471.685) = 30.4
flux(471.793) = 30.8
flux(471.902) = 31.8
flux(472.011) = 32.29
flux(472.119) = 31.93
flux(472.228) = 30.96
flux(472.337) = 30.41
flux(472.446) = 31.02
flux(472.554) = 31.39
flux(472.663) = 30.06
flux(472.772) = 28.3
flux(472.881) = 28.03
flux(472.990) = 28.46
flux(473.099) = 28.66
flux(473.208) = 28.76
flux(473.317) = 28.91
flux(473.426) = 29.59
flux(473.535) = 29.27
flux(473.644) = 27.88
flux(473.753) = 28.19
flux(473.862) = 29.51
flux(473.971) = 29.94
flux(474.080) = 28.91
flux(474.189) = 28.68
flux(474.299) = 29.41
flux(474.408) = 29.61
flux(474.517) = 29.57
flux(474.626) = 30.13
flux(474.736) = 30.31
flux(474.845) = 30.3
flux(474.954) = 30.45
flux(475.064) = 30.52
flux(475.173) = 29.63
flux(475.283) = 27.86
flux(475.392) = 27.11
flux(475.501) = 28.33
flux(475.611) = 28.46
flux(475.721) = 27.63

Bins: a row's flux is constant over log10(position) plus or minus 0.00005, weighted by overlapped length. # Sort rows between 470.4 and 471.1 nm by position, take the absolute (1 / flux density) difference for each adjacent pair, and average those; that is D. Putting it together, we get 0.0005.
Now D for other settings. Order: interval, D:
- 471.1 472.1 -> 0.0011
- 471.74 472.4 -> 0.0007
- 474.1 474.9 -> 0.0003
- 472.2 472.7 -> 0.0008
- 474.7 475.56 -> 0.0009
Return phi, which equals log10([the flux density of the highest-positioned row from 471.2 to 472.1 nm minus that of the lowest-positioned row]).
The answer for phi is 0.2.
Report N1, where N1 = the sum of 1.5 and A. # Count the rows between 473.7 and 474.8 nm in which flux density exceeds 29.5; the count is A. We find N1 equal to 7.5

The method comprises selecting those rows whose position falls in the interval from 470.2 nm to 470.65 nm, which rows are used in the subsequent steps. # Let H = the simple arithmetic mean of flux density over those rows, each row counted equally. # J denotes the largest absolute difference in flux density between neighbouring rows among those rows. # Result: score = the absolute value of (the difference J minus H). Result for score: 25.3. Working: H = 27.8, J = 2.4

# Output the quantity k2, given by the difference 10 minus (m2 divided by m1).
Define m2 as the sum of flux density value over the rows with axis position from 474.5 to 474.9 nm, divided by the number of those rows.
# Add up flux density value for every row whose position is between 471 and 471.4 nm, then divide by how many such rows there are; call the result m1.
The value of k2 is 8.98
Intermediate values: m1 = 29.5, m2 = 30.1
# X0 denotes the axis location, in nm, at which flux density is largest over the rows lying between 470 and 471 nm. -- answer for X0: 470.600 nm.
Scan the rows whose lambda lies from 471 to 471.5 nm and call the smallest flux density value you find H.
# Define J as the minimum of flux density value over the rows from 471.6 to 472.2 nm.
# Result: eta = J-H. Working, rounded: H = 27.92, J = 30.4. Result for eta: 2.5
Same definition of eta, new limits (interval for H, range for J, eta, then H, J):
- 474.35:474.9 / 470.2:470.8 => -3.8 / 29.57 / 25.75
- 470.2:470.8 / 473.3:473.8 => 2.1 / 25.75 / 27.88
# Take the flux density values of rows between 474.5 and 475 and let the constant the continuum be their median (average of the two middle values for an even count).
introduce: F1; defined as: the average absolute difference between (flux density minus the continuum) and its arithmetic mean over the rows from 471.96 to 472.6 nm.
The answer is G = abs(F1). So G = 0.5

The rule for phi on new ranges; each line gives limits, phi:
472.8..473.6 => 0.1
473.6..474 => 0.3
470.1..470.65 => 0.2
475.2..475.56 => -0.3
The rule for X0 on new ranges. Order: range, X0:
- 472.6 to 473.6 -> 472.663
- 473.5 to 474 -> 473.971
